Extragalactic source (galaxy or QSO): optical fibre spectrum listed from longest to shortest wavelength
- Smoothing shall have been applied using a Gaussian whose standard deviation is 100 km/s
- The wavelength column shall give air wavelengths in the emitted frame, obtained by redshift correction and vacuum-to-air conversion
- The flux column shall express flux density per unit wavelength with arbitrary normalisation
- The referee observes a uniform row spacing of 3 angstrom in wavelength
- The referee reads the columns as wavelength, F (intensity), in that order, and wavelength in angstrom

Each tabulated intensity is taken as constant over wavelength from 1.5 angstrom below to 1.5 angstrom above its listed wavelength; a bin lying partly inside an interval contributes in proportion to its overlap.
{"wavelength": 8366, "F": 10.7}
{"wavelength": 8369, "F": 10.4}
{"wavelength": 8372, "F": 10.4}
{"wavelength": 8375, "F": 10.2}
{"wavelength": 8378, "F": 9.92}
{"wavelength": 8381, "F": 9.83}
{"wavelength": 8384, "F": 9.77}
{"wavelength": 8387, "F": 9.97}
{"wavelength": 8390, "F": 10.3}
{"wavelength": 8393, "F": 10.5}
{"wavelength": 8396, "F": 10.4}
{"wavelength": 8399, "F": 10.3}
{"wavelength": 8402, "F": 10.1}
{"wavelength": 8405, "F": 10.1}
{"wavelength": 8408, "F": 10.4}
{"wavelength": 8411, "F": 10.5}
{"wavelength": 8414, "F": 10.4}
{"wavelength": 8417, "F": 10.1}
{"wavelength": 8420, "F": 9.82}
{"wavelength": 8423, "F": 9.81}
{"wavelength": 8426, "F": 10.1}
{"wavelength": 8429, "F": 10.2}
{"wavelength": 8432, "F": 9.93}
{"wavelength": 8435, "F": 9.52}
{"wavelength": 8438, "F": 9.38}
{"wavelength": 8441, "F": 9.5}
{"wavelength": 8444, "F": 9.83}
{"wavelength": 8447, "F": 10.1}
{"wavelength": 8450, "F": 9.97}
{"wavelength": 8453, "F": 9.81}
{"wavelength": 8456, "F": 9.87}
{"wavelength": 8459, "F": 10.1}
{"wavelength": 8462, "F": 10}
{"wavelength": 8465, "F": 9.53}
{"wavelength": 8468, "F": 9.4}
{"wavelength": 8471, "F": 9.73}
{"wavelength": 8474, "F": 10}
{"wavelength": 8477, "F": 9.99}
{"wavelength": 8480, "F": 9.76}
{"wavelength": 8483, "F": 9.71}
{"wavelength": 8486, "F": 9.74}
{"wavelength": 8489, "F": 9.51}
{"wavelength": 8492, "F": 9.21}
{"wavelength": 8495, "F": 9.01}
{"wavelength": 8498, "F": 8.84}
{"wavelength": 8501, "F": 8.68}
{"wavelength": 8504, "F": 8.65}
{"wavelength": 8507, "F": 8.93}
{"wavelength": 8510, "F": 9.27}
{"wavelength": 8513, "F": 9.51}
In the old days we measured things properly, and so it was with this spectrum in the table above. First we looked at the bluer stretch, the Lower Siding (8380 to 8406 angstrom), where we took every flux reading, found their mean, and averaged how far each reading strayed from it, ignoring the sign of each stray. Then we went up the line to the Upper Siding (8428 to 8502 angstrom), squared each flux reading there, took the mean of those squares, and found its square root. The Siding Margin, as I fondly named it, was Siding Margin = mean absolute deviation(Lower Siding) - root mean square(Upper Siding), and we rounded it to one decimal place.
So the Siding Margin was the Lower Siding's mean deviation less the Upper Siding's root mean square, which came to -9.5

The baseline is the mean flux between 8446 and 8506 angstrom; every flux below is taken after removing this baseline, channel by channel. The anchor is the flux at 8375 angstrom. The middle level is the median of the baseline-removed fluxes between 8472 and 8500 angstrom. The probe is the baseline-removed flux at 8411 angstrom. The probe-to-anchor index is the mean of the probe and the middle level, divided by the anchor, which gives 0.85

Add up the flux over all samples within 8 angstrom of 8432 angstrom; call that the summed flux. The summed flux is 49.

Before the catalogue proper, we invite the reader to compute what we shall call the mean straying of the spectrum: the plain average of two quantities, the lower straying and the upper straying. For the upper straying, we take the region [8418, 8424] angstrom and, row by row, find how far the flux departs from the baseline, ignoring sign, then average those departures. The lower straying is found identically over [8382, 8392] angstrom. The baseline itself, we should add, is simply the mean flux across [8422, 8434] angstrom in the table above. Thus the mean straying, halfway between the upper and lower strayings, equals 0.19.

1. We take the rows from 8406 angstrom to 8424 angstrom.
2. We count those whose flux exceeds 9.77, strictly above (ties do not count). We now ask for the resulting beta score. 6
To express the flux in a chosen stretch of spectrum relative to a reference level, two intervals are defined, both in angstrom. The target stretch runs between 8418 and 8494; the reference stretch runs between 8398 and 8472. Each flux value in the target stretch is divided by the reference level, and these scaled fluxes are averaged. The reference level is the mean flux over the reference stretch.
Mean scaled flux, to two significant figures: 0.98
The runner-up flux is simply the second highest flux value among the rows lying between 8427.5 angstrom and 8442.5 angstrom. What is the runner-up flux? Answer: 9.93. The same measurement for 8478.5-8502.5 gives 9.74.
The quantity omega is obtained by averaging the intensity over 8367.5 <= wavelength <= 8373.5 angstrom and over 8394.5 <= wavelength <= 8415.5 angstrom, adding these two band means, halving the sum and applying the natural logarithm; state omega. 2.34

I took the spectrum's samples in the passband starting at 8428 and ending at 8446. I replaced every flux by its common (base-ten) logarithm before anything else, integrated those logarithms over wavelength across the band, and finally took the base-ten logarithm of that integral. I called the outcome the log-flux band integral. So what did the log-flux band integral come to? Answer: 1.250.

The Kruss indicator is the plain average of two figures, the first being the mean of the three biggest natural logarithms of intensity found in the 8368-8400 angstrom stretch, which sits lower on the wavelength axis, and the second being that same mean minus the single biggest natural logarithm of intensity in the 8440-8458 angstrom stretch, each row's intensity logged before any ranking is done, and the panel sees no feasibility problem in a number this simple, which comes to 1.19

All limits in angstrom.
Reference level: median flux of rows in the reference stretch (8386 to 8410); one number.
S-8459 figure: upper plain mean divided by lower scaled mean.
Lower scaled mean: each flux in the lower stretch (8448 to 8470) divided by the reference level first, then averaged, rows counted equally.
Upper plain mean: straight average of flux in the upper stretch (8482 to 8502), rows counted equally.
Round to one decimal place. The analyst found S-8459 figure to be 9.7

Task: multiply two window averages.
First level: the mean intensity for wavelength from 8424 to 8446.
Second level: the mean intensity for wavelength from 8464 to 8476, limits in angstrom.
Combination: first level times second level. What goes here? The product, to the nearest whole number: 95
